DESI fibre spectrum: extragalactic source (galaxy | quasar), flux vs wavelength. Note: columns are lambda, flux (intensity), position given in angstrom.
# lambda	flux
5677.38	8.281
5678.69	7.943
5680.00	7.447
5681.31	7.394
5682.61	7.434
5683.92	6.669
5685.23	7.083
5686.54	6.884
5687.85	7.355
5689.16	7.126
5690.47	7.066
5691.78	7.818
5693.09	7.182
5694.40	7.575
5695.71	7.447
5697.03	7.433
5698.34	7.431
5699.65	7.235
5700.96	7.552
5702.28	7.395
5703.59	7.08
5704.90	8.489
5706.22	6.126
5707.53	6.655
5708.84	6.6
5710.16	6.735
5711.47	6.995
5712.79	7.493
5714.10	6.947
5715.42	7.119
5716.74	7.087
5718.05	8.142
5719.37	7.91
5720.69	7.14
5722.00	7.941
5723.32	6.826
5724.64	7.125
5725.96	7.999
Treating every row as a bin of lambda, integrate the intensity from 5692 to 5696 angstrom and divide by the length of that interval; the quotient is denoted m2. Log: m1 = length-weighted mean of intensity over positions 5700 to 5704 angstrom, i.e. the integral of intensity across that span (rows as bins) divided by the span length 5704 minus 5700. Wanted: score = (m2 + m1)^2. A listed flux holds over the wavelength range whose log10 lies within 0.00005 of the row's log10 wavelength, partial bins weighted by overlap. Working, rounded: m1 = 7.35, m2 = 7.4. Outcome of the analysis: 219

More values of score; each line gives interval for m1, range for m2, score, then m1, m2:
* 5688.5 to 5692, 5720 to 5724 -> 213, 7.28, 7.3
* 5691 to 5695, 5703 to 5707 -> 217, 7.51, 7.2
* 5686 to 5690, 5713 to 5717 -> 202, 7.12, 7.1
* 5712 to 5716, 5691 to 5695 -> 216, 7.18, 7.5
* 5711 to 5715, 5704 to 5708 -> 203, 7.14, 7.1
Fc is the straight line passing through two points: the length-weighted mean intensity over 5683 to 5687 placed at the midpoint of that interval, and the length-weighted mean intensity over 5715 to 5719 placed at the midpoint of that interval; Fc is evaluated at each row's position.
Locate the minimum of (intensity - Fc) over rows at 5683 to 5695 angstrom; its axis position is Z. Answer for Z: 5683.92 angstrom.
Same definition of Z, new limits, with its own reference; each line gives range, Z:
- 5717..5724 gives 5723.32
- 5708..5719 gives 5708.84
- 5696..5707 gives 5706.22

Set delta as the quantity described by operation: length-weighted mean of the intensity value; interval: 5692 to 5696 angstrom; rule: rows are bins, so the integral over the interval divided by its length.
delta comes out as 7.45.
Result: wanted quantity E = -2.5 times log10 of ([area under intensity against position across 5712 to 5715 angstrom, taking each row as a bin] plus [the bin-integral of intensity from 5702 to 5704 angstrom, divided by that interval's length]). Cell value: -3.65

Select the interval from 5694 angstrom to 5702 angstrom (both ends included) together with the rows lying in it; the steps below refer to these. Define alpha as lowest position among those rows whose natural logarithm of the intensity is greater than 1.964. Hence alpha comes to 5694.40 angstrom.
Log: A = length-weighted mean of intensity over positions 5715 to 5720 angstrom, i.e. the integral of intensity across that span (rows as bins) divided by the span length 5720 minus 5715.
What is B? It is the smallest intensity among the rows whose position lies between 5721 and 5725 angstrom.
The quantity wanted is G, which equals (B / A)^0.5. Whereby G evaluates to 0.949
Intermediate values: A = 7.58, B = 6.826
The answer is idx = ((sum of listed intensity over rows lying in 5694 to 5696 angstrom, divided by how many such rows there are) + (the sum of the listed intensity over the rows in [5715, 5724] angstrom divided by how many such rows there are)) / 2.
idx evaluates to 7.48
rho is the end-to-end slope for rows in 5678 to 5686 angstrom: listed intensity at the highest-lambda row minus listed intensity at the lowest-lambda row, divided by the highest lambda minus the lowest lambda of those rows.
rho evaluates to -0.13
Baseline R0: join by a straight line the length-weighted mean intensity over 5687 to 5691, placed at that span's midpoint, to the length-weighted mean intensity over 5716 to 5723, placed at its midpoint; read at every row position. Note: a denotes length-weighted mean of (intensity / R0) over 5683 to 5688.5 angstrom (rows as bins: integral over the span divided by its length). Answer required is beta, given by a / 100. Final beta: 0.0098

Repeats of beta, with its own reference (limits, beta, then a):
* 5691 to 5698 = 0.0103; 1.03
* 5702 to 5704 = 0.0098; 0.98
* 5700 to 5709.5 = 0.0097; 0.97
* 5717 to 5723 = 0.0101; 1.01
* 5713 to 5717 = 0.0094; 0.94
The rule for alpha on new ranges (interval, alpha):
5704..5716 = 5704.90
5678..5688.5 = 5678.69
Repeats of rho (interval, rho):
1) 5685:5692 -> 0.11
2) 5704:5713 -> -0.13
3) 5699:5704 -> -0.04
